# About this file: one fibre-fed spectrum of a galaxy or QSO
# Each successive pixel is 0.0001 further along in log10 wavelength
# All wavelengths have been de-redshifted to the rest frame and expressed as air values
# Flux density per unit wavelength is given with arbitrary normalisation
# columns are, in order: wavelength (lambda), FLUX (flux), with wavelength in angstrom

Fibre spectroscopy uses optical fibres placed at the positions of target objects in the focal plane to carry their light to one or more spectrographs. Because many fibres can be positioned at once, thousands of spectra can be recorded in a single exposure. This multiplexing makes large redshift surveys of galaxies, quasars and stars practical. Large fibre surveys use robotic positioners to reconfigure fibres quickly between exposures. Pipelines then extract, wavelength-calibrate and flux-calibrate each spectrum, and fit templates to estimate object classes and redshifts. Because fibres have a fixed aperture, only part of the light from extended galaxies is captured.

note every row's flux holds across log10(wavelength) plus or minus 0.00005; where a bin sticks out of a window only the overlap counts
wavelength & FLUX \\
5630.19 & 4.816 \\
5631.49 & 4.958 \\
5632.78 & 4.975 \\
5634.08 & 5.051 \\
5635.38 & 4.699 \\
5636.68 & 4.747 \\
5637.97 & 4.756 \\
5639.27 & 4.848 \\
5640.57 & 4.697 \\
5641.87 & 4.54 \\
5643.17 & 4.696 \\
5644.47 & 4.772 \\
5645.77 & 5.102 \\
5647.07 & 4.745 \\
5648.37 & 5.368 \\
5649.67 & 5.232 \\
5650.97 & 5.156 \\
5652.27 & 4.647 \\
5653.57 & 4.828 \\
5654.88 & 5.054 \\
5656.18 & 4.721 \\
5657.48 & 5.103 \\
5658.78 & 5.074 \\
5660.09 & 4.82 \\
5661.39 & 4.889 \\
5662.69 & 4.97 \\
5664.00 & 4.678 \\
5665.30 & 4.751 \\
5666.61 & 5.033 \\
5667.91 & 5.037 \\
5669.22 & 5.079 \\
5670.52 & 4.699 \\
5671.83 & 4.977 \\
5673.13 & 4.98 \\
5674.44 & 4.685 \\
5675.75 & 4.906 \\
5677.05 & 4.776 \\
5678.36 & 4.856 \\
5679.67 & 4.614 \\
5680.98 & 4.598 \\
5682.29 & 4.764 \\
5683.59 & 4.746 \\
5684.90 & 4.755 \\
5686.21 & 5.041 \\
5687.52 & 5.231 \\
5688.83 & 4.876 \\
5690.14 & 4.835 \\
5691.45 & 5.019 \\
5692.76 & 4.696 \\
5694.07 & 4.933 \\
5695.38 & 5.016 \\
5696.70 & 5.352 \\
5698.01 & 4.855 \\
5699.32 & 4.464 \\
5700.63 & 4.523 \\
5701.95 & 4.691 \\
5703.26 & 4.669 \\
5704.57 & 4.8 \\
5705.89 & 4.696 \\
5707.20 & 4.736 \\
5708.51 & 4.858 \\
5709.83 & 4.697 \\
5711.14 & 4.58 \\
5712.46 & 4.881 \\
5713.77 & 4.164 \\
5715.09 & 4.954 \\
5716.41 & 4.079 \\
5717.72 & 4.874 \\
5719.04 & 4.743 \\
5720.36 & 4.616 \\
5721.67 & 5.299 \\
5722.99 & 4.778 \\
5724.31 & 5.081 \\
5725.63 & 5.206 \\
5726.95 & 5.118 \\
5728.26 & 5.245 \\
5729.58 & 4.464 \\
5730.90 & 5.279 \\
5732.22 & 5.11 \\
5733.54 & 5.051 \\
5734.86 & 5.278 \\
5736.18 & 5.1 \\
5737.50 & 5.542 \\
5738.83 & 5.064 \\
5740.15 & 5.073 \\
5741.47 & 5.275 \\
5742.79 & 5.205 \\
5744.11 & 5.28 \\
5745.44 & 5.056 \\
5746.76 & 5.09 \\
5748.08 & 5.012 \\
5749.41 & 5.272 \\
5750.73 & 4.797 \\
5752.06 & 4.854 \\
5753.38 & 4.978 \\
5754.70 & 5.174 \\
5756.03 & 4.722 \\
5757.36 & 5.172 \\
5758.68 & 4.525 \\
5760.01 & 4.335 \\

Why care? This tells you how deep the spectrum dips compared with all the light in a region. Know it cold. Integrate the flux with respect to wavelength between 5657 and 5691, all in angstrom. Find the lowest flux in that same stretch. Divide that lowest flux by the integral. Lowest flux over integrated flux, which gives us 0.028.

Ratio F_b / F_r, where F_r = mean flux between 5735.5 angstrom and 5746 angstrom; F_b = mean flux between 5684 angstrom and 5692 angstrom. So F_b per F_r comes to 0.95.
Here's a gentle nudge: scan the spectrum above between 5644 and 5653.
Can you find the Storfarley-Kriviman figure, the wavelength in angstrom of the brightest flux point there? 5648.37 angstrom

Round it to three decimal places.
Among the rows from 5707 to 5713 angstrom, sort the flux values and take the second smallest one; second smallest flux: 4.697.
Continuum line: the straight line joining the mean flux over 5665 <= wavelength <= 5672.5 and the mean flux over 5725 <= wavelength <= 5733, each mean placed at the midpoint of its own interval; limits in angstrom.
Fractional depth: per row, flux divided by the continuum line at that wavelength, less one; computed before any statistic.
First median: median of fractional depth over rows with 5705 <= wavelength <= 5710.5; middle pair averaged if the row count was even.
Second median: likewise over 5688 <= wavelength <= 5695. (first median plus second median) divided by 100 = -0.0008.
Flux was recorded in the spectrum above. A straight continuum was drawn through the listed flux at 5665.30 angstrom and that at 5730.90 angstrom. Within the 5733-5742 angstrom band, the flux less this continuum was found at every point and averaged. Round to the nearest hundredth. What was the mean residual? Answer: -0.13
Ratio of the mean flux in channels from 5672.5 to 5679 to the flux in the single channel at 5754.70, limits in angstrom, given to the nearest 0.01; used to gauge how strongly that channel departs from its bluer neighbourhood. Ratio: 0.94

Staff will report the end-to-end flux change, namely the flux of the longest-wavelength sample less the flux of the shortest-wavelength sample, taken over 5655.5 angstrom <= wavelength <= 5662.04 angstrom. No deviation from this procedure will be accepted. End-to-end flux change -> 0.17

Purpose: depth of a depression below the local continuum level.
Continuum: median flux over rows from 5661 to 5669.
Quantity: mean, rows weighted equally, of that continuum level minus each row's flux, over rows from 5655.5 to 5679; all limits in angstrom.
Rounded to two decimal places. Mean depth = 0.04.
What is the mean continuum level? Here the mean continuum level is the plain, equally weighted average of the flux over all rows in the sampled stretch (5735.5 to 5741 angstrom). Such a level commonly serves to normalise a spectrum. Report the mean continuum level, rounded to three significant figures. 5.19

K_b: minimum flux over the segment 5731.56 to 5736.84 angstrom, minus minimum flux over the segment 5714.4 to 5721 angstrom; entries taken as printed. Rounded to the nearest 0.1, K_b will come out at 1.0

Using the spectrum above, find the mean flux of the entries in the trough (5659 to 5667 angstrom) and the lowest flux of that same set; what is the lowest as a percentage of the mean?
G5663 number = 96.3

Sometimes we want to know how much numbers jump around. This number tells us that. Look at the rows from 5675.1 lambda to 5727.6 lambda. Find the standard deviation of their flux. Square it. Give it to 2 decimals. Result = 0.07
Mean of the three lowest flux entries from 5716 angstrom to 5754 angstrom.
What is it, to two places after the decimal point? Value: 4.39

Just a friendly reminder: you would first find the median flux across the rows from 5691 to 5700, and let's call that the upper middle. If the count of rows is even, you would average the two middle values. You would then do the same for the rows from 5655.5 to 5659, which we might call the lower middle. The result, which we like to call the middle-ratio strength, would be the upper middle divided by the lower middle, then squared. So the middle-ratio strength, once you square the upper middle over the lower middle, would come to 0.95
